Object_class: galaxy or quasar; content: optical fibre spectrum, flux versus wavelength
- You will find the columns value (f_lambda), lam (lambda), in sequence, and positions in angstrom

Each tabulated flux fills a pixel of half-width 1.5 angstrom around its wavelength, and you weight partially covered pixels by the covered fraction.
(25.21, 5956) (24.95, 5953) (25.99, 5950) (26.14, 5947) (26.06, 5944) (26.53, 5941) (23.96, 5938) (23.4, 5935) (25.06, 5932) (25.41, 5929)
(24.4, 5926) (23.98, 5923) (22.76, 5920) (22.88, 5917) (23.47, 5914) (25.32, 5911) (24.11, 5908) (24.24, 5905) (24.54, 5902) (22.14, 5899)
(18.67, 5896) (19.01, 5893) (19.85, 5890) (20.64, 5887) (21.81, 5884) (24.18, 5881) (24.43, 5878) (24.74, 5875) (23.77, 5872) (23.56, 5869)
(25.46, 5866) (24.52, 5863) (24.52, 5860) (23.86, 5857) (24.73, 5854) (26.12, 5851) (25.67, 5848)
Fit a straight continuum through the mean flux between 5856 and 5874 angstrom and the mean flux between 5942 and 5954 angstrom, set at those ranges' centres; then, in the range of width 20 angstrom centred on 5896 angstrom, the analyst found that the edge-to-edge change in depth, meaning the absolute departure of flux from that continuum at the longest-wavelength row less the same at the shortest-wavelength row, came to -3.3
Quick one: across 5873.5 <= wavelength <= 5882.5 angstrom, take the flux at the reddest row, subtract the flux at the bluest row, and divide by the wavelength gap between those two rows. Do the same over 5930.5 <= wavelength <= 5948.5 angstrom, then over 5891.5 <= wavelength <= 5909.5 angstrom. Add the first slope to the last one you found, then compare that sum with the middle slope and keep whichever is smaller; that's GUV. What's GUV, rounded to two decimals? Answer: 0.07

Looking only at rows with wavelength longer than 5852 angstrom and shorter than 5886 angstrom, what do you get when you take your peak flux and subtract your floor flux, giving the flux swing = 3.65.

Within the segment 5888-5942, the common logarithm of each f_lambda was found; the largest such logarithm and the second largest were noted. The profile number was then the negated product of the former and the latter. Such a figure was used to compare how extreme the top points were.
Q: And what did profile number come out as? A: -2.00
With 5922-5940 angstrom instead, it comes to -1.97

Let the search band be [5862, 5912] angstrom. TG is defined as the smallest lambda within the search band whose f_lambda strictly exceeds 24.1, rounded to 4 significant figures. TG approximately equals 5863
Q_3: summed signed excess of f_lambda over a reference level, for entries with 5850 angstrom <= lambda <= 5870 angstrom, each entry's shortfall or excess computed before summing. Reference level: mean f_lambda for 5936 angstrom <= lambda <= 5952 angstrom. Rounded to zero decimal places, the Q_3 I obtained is -7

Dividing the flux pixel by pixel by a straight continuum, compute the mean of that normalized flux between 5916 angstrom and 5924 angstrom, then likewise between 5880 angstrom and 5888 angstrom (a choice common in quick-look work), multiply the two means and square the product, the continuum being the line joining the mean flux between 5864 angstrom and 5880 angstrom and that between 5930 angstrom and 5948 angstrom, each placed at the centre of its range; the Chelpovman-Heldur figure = 0.71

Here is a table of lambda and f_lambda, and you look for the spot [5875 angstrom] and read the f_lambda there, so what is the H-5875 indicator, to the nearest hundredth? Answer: 24.74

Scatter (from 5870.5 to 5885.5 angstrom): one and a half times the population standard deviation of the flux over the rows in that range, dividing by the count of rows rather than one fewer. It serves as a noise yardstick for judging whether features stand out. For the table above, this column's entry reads 1.56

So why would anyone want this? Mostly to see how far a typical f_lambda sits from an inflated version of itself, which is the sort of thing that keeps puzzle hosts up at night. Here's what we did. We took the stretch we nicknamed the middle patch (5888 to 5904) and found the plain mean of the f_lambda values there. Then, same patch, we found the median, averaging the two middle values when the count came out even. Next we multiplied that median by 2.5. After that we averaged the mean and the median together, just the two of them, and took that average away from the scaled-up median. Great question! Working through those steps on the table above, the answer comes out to 29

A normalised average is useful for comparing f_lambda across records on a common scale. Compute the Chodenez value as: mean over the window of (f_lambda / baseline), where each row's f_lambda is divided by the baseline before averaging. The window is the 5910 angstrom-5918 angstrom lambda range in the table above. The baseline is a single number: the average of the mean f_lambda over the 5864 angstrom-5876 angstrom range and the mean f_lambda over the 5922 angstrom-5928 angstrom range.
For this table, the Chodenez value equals 0.98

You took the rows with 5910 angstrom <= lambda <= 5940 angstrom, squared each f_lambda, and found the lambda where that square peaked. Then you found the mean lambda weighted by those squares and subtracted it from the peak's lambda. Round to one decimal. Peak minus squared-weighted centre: 4.4 angstrom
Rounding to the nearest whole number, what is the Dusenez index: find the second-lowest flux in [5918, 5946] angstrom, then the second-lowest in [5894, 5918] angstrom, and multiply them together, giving 518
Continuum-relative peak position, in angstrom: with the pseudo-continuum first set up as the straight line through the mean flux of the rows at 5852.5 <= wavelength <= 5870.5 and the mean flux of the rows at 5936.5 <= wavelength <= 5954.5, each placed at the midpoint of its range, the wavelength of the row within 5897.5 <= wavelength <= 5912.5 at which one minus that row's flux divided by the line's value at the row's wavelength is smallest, 5911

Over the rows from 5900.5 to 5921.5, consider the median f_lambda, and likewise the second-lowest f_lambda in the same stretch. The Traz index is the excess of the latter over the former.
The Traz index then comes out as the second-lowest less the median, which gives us -1.23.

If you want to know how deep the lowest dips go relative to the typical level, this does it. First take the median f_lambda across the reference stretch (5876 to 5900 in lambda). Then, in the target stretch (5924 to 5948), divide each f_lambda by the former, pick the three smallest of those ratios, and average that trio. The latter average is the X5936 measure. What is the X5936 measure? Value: 1.13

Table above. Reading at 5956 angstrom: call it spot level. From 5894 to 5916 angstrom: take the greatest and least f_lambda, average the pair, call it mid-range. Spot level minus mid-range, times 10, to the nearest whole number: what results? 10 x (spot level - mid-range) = 32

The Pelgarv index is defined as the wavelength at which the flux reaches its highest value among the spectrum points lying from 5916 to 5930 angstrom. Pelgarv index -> 5929 angstrom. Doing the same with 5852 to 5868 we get 5866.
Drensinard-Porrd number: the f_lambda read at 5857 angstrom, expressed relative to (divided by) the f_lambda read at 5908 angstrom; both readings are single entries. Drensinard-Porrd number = 0.99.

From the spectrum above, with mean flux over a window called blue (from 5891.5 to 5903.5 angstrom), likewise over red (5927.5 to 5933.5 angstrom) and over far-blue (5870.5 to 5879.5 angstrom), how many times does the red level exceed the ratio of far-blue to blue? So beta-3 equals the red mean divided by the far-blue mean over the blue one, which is 21.9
